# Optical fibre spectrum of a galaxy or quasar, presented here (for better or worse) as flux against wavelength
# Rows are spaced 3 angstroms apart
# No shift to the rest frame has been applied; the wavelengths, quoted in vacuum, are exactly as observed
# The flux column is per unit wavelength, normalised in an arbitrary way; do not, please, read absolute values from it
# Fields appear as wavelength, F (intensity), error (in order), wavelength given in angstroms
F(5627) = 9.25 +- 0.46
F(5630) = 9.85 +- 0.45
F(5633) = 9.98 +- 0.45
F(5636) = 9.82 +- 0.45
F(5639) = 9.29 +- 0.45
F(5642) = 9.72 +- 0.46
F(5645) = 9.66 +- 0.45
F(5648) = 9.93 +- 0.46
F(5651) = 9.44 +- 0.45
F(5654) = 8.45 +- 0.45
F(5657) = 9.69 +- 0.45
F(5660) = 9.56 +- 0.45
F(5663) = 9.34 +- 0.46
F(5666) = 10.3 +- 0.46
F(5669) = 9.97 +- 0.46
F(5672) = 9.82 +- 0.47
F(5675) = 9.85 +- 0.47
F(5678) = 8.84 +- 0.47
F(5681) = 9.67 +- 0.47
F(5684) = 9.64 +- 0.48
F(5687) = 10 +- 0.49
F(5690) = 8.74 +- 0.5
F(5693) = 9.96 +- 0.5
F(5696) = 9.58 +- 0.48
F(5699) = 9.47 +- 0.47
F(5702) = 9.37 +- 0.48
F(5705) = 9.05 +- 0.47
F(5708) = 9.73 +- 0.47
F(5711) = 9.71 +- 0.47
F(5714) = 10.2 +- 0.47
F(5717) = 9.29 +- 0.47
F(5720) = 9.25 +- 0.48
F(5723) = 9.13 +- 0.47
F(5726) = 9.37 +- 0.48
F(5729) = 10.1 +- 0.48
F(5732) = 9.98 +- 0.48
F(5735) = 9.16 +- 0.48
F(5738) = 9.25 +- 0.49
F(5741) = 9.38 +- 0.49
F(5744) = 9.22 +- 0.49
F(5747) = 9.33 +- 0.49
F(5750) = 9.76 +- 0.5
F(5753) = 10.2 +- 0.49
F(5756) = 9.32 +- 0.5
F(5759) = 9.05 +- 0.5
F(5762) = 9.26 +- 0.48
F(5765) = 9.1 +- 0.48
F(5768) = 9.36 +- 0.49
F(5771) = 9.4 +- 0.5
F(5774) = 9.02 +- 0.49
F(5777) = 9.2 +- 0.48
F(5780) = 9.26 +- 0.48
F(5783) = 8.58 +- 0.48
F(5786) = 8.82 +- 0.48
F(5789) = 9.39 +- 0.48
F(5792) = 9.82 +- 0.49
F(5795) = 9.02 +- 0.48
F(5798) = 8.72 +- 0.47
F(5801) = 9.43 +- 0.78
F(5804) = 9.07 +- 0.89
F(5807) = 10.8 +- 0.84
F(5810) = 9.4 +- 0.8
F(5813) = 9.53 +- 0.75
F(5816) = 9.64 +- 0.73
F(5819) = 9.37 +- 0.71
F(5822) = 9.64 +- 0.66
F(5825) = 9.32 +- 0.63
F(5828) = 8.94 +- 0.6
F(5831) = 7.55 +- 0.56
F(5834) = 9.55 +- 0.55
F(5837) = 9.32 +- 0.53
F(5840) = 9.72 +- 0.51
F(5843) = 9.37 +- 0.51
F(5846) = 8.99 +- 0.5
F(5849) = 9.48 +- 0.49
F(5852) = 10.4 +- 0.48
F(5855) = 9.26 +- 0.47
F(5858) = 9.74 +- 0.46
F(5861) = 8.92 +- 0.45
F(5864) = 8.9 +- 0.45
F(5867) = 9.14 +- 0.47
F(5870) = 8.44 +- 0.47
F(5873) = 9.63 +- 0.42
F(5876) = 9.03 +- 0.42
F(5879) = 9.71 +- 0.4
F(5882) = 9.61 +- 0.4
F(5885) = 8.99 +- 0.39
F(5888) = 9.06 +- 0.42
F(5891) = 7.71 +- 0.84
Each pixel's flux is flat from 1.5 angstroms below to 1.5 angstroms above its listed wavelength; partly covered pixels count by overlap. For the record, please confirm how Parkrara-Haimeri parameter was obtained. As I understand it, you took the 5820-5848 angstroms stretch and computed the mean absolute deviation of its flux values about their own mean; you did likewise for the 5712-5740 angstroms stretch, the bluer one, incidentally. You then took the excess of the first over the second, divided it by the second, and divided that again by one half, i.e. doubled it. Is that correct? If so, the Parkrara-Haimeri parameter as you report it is 0.33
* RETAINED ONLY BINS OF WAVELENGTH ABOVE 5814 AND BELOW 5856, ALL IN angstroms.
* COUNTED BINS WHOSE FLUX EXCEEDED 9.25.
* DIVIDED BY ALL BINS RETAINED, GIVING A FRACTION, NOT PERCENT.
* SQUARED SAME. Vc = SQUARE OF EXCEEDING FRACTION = 0.6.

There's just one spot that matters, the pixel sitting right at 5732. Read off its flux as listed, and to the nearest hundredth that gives 9.98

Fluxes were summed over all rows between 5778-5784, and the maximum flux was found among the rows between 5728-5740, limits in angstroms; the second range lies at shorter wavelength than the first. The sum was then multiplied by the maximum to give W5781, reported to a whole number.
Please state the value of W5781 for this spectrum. 180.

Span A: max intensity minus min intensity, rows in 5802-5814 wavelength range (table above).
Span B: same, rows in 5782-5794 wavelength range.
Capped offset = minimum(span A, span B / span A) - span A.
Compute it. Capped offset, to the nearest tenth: -1.0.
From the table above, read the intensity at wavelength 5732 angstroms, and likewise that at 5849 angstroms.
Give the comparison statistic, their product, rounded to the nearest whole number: 95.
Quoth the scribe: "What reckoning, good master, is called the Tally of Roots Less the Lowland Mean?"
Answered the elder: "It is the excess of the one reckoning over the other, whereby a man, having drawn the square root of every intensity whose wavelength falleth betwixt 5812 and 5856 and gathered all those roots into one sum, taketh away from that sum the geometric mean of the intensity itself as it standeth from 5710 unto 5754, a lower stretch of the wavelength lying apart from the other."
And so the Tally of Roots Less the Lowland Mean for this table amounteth 36.3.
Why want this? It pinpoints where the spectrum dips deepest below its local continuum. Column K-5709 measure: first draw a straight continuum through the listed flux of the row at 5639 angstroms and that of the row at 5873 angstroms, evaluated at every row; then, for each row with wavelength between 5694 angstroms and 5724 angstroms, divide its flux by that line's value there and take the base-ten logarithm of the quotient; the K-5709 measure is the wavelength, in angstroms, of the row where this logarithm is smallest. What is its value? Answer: 5705 angstroms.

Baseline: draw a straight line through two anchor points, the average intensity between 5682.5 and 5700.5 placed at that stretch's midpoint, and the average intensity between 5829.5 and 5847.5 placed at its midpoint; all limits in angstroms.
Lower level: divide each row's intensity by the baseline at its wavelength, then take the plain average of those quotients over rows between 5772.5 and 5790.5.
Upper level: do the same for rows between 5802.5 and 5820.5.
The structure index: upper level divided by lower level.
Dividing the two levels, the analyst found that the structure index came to 1.077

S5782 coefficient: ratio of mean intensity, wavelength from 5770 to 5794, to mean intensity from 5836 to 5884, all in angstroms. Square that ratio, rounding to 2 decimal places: 0.96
